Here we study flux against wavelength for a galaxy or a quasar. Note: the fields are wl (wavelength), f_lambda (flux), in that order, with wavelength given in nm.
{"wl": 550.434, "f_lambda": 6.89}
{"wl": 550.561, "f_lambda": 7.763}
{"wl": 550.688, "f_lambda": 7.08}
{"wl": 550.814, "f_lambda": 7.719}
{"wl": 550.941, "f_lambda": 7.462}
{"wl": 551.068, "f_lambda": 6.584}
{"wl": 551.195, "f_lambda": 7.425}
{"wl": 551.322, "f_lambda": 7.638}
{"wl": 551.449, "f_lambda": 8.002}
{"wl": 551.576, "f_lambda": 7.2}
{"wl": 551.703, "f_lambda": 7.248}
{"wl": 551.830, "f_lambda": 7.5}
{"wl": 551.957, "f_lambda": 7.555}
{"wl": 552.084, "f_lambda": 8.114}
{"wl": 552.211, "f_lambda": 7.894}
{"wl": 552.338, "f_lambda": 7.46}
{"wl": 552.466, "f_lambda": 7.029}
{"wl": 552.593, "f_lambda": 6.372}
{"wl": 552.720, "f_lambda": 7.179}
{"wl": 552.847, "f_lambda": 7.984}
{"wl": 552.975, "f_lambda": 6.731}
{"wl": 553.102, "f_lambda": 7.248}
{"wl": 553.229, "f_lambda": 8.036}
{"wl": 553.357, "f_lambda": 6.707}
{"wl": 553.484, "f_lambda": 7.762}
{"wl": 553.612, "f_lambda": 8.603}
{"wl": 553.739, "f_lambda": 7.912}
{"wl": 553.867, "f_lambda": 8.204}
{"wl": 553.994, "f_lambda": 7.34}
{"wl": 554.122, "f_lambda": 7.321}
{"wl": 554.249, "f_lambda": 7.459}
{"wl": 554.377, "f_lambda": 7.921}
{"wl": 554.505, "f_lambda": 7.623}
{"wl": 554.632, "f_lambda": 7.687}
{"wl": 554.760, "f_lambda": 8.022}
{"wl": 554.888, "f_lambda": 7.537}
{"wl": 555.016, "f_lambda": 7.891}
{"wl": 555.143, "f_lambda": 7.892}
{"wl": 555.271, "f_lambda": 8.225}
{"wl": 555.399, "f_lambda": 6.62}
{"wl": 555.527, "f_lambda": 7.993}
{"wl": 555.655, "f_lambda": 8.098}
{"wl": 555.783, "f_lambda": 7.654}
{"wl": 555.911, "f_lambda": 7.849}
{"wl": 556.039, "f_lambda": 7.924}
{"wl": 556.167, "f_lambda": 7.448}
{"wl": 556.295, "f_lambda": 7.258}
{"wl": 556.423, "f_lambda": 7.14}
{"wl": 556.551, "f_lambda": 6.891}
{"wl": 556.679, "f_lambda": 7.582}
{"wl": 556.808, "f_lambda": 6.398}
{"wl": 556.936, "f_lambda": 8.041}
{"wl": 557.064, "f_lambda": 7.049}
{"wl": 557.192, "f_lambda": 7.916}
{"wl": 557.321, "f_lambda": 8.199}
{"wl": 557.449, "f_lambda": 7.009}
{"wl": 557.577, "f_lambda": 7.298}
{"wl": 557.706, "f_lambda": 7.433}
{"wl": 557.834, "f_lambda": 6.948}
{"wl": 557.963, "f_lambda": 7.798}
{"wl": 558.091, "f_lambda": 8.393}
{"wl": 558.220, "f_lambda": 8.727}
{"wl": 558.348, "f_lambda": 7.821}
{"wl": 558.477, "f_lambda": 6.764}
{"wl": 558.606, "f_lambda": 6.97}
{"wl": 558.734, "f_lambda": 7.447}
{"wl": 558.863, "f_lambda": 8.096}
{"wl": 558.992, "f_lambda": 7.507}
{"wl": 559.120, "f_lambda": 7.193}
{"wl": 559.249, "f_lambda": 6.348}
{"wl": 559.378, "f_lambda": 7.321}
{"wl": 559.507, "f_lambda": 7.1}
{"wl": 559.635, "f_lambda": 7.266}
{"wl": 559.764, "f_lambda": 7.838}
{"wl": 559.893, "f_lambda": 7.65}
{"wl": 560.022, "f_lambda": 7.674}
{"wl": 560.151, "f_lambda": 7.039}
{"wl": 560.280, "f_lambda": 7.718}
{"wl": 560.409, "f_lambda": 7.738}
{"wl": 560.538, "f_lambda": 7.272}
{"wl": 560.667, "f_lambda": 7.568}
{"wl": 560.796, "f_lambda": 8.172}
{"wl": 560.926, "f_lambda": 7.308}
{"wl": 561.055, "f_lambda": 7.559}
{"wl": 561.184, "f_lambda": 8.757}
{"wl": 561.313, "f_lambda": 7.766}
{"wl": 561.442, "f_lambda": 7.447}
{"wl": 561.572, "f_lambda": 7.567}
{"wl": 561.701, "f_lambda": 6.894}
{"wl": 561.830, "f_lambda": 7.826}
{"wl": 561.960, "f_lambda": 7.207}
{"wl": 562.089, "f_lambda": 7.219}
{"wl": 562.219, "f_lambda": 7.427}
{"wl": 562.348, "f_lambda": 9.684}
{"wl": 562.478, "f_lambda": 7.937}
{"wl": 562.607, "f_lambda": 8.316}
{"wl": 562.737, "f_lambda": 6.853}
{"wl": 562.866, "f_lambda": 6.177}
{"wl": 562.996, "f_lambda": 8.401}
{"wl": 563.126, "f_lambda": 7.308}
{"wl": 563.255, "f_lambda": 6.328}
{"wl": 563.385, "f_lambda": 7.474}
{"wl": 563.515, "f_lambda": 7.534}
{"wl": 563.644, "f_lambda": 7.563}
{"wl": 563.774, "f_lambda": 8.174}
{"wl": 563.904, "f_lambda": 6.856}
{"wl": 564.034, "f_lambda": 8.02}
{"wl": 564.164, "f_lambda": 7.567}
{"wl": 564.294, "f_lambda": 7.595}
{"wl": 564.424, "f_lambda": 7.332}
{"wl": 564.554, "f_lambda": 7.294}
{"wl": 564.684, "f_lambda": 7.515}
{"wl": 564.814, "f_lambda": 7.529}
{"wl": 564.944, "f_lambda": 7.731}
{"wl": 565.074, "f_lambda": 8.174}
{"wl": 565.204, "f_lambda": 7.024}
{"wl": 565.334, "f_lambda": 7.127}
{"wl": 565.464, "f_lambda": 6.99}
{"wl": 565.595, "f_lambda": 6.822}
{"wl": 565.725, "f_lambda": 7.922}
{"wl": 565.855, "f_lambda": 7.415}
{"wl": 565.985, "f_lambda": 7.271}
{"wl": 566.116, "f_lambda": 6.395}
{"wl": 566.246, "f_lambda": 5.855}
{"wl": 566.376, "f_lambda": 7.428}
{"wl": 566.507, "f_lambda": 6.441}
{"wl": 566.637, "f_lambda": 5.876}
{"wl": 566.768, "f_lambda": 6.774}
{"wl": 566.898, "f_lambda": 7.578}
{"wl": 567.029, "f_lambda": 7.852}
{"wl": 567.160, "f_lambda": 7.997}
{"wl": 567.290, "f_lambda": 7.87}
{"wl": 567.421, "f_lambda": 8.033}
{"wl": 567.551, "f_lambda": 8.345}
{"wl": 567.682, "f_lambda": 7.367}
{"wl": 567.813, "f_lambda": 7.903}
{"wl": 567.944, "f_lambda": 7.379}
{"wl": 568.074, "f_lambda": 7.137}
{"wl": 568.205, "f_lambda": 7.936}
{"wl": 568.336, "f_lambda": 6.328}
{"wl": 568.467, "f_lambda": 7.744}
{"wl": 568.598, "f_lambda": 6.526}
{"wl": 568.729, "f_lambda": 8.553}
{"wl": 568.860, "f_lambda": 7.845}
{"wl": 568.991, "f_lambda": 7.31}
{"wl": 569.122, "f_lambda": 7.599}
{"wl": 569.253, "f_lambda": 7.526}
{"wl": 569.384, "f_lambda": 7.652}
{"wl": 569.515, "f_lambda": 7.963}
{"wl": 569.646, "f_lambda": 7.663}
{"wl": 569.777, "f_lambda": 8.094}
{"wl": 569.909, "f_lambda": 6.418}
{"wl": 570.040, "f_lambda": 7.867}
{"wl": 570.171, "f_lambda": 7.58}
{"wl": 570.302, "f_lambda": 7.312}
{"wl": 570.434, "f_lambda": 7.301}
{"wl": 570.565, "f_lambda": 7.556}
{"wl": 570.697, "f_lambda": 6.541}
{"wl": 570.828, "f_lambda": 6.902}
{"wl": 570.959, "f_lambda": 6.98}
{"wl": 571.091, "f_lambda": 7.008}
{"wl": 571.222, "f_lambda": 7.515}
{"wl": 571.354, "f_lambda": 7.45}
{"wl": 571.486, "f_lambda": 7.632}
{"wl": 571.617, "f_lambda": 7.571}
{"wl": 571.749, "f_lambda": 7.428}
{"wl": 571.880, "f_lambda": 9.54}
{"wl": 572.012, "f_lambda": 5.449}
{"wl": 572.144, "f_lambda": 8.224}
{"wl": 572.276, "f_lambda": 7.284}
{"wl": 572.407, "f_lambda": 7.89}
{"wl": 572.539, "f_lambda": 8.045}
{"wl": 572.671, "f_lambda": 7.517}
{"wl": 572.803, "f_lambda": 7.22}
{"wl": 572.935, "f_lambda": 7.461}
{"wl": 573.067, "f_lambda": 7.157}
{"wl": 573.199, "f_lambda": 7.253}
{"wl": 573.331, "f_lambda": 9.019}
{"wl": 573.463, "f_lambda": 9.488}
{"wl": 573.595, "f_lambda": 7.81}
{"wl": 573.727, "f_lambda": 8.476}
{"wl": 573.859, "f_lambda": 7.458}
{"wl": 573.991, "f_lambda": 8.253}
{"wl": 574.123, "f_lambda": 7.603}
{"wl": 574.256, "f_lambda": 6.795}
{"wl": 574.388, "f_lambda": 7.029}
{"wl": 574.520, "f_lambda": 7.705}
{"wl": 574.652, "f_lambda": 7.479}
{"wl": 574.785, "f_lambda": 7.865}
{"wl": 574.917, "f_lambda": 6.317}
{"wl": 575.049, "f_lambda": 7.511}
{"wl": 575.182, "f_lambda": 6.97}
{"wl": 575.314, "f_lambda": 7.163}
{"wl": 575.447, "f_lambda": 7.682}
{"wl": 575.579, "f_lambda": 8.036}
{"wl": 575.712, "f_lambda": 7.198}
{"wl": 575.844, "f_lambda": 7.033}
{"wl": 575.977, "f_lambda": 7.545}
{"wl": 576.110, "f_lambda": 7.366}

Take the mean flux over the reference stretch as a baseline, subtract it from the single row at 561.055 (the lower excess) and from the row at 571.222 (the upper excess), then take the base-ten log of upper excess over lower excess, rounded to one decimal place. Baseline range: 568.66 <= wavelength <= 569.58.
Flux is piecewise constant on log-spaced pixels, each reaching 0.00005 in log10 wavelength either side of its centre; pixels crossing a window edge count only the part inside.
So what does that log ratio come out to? 0.1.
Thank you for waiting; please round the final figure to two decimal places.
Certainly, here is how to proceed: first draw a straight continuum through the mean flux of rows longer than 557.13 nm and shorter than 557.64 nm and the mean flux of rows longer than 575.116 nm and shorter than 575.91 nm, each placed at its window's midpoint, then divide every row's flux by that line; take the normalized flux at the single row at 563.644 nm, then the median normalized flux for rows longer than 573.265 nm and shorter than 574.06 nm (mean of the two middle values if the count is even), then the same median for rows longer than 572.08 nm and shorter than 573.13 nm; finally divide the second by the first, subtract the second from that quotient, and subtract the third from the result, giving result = -1.02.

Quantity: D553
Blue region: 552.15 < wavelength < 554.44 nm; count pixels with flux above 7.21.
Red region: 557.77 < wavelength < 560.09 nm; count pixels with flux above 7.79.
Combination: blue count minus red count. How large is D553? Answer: 7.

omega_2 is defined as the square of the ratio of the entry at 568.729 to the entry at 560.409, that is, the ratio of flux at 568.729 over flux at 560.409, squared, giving 1.22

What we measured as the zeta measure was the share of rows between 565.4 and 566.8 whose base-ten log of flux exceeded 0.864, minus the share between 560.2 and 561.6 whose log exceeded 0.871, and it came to -0.55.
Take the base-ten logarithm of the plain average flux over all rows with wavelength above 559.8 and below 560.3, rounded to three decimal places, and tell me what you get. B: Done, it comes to 0.876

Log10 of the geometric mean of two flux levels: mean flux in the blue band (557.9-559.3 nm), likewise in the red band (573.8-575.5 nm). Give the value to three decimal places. 0.873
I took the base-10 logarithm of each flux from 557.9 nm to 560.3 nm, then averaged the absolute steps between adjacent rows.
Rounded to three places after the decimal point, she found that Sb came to 0.031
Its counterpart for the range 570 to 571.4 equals 0.017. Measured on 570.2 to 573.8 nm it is 0.043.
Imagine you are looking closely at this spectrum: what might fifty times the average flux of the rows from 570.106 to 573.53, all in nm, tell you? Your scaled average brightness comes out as 378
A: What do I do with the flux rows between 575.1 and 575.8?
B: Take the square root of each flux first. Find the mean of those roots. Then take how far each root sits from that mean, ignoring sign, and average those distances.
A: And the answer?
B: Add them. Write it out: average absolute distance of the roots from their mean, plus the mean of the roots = 2.79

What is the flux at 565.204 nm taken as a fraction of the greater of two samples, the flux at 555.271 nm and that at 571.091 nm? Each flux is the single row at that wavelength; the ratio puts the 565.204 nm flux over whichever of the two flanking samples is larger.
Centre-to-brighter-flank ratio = 0.85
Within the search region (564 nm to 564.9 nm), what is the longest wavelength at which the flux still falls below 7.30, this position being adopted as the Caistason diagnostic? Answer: 564.554 nm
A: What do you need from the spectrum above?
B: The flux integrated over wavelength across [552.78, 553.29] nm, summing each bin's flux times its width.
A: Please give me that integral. 3.82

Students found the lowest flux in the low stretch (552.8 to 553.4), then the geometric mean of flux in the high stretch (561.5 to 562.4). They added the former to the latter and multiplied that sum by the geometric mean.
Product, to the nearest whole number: 110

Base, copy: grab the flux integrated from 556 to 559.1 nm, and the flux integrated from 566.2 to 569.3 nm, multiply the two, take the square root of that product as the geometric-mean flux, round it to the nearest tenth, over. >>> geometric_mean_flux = 23.1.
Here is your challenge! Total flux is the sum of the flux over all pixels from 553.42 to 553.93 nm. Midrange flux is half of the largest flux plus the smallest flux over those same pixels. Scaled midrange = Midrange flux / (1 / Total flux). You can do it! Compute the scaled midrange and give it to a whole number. 266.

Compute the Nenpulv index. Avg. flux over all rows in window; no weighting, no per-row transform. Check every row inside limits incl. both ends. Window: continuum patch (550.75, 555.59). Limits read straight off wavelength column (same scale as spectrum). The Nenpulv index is 7.56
